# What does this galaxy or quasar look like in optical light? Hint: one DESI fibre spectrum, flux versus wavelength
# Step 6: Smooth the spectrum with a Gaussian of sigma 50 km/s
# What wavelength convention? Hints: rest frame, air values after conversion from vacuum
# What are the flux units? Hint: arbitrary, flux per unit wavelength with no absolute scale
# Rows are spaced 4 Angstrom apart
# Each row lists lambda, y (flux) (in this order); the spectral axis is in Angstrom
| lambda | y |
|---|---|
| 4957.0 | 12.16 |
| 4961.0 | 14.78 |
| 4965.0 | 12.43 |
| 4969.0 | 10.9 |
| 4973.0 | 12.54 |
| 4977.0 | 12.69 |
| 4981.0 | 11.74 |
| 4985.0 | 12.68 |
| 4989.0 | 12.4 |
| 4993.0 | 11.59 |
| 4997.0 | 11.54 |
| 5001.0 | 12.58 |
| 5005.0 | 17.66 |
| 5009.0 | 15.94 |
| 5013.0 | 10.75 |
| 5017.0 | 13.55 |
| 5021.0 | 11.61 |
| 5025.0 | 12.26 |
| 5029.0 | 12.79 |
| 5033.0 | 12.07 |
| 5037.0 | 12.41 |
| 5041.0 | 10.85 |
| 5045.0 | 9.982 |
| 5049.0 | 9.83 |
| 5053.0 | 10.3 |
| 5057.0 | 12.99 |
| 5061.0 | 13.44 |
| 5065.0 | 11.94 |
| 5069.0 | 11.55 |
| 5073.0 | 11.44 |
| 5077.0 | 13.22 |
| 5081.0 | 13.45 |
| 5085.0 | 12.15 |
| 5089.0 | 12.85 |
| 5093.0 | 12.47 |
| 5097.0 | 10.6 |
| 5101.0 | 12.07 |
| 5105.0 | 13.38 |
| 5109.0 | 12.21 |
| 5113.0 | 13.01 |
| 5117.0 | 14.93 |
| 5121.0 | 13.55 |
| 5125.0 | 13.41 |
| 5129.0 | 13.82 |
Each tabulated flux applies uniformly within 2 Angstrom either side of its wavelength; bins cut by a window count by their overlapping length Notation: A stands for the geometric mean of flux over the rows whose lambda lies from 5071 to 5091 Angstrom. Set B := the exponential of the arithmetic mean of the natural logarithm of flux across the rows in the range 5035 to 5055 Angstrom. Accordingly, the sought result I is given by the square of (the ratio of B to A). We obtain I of 0.71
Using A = 12.6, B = 10.6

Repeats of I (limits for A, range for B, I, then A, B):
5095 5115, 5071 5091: 1.06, 12.2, 12.6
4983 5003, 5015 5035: 1.05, 12.1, 12.4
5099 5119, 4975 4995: 0.87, 13.1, 12.2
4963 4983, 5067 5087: 1.05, 12.0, 12.3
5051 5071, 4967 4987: 1.02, 12.0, 12.1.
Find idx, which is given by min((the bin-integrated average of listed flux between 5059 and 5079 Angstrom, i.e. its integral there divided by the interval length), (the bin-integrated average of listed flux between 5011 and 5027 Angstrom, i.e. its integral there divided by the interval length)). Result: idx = 12.0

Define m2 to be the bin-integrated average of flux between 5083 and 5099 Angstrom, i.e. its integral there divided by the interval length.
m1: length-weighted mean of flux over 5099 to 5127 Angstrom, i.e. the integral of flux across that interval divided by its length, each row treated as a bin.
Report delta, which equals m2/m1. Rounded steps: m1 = 13.2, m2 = 12.0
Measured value 0.91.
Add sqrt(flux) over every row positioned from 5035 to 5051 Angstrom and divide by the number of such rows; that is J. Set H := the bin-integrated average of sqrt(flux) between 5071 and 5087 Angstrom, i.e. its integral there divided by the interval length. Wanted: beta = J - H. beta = -0.26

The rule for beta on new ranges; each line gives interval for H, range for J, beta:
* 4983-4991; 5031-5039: -0.04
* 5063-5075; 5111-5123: 0.31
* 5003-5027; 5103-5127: -0.02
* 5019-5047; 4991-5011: 0.29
